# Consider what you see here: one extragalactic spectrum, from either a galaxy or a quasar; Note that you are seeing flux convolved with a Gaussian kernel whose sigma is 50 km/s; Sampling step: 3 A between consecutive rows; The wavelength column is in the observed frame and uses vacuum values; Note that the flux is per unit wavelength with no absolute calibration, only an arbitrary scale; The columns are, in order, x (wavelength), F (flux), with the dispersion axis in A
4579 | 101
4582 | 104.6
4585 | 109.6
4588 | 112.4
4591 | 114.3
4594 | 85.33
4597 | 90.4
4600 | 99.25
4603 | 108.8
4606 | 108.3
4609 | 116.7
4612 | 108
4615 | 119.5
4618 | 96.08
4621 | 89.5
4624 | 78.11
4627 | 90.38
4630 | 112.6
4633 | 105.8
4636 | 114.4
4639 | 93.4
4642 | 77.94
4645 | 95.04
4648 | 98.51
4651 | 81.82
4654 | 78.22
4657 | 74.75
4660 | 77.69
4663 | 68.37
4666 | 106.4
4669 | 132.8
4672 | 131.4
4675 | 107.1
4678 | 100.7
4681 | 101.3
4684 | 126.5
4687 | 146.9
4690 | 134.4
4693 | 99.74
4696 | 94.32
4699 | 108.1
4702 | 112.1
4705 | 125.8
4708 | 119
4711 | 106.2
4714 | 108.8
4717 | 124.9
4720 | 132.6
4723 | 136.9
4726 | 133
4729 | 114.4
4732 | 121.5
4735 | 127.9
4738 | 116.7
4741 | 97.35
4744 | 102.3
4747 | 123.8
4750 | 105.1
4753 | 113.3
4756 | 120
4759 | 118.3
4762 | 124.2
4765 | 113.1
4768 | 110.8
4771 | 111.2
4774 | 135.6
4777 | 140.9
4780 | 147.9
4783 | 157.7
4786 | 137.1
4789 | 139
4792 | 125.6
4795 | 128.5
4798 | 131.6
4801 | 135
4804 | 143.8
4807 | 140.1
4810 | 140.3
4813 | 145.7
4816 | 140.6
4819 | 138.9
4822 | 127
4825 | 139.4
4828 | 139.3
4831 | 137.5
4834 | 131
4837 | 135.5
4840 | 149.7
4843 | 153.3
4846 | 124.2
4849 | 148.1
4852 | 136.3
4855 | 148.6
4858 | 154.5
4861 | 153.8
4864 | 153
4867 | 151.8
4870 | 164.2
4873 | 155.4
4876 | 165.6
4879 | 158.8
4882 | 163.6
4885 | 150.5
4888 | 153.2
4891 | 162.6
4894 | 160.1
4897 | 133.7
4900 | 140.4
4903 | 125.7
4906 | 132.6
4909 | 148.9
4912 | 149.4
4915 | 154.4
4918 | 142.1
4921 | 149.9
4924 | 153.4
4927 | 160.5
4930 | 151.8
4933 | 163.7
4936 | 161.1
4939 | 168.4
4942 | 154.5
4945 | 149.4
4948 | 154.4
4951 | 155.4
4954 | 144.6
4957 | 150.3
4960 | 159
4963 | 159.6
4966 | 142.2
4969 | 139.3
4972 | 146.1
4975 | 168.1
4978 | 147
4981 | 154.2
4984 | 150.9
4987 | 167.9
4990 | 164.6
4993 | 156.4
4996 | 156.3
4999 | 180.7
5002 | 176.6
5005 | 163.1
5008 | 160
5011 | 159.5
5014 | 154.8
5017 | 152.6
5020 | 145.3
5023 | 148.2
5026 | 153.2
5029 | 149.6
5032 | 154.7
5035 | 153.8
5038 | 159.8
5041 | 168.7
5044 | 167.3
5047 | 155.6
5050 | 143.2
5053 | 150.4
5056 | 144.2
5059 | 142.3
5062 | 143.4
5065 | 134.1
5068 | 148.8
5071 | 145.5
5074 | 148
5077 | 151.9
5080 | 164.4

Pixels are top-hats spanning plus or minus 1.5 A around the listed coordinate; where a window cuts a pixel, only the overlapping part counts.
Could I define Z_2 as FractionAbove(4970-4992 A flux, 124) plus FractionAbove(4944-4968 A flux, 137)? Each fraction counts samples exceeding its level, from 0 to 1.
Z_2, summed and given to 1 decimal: 2.0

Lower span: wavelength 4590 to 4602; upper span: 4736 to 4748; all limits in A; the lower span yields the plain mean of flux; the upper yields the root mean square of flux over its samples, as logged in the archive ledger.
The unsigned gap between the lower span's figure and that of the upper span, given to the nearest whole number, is 13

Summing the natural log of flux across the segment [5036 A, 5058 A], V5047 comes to 35.3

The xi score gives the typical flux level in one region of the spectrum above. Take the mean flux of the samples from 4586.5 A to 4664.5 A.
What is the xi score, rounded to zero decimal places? 96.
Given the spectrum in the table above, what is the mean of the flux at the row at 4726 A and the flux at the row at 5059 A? 138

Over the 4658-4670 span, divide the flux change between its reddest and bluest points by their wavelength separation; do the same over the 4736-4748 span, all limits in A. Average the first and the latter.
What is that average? 3.5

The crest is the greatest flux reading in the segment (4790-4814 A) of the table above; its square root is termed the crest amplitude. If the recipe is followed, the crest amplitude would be 12.1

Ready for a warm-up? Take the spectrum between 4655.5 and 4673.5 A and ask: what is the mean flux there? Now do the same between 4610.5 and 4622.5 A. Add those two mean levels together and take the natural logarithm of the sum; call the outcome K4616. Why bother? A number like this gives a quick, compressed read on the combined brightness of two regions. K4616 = 5.31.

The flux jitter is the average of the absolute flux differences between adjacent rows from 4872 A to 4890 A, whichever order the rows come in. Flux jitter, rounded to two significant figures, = 7.5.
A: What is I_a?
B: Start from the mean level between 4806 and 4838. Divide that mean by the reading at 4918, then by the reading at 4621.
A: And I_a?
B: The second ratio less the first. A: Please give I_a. 0.6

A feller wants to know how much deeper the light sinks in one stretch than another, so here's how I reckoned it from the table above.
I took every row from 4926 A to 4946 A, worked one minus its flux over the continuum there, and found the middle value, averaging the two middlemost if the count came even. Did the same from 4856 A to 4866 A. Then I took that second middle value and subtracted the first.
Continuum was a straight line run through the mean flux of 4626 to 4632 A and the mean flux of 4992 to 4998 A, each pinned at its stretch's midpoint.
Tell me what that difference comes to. -0.04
